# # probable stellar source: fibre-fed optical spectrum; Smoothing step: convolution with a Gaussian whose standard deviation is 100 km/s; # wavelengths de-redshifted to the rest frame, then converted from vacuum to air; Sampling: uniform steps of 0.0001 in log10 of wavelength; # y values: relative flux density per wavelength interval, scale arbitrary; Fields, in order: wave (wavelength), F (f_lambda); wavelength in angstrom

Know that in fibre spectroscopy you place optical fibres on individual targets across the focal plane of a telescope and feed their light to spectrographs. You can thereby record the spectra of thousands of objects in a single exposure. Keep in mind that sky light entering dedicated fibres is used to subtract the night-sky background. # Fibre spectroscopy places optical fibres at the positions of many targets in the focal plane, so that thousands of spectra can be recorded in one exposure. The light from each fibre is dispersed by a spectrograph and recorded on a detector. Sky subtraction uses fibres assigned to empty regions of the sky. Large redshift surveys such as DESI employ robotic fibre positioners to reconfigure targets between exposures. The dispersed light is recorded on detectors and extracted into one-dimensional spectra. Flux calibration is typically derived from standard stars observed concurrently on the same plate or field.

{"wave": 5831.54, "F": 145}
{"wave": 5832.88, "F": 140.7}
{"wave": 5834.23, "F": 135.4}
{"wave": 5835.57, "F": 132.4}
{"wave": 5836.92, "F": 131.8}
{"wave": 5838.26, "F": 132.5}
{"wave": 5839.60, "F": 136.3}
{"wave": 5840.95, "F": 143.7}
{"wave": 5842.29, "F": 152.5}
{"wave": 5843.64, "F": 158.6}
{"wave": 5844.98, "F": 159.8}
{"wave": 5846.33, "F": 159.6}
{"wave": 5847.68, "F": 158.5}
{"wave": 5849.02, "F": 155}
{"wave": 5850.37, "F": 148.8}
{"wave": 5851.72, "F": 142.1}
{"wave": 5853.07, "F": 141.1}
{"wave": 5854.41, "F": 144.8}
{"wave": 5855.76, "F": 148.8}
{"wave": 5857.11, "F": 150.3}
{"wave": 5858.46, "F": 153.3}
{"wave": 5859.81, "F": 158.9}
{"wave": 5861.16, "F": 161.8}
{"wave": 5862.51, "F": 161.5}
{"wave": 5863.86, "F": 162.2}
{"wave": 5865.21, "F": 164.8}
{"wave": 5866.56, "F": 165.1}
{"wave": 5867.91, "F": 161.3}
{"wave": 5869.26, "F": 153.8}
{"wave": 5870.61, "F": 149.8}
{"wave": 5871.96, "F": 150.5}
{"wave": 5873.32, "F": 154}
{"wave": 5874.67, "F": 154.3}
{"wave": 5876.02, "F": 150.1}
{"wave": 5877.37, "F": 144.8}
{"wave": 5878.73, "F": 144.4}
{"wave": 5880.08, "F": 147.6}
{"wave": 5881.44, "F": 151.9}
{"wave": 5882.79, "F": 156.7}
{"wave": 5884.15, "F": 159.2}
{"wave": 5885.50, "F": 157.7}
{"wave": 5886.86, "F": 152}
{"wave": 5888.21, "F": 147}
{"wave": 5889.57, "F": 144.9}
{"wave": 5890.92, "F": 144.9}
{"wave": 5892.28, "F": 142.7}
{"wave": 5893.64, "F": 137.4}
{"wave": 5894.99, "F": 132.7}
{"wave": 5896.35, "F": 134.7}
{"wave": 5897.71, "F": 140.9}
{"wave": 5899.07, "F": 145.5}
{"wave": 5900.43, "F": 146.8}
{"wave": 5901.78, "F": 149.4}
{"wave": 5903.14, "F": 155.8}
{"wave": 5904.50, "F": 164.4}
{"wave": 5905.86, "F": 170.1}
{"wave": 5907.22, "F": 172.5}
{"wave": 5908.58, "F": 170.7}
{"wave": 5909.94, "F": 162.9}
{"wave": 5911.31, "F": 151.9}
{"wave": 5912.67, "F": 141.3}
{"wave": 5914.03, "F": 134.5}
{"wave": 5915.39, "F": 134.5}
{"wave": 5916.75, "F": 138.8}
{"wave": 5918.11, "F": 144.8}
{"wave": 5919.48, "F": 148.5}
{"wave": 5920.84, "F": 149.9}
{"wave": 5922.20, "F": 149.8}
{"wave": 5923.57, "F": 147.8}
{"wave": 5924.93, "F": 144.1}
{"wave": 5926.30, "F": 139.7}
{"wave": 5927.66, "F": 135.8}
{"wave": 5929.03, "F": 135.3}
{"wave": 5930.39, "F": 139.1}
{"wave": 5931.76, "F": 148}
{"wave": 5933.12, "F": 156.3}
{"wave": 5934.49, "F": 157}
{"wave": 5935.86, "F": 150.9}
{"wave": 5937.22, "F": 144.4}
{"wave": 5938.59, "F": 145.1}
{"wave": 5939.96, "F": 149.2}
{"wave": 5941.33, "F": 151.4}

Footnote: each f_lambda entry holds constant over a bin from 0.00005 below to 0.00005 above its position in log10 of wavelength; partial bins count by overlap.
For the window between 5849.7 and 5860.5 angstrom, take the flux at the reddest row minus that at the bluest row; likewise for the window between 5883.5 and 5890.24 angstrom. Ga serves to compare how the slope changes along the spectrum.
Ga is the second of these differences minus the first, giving -24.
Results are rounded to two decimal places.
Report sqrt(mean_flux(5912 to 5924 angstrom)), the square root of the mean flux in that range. 11.97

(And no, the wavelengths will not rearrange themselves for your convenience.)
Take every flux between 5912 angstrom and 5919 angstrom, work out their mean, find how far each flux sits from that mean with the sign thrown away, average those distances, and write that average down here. 3.42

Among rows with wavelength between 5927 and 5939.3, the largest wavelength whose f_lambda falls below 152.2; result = 5938.59 angstrom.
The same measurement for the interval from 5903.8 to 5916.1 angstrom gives 5915.39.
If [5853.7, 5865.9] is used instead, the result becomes 5857.11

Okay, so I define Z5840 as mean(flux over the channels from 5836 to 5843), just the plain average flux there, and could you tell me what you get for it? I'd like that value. 139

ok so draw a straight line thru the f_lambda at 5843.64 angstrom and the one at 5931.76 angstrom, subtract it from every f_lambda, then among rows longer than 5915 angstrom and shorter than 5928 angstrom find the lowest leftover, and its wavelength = 5915.39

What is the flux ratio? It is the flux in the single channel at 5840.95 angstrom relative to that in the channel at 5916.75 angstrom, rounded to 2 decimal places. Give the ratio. 1.04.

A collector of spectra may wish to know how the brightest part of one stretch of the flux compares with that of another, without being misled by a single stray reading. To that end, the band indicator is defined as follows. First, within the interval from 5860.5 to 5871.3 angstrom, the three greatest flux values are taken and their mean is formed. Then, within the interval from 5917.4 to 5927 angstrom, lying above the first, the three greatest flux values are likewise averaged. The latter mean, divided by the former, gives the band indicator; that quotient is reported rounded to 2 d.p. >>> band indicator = 0.91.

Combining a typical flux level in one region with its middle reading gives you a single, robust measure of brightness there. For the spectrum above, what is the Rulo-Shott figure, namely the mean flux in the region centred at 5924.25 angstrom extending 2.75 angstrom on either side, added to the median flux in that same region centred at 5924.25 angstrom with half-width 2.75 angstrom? 291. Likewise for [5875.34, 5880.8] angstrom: 293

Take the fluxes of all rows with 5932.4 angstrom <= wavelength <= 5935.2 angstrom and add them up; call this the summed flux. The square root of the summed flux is 18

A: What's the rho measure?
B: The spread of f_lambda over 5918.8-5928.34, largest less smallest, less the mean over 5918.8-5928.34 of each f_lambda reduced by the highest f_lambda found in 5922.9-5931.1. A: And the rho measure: 17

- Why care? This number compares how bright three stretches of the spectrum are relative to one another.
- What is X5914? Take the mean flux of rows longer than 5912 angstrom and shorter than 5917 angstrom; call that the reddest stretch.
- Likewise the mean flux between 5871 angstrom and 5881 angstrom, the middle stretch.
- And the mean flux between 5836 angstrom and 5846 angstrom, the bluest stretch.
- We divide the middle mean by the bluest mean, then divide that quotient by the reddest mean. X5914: 0.0075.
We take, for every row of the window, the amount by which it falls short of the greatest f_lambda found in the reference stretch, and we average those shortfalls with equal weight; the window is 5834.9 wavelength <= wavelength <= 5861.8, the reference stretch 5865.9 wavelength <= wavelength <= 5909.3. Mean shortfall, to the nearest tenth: 24.0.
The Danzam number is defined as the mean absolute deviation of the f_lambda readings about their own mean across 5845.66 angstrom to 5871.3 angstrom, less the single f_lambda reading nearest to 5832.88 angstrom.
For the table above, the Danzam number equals -134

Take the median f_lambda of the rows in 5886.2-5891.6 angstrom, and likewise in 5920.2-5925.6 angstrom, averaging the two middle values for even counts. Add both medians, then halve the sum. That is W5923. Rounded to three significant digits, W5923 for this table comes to 147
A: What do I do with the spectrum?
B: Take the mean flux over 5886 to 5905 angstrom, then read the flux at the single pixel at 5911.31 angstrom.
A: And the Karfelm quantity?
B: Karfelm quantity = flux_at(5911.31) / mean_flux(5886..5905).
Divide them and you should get 1.04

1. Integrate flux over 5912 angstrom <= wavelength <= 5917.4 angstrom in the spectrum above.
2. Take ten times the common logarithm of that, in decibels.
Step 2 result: 28.7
